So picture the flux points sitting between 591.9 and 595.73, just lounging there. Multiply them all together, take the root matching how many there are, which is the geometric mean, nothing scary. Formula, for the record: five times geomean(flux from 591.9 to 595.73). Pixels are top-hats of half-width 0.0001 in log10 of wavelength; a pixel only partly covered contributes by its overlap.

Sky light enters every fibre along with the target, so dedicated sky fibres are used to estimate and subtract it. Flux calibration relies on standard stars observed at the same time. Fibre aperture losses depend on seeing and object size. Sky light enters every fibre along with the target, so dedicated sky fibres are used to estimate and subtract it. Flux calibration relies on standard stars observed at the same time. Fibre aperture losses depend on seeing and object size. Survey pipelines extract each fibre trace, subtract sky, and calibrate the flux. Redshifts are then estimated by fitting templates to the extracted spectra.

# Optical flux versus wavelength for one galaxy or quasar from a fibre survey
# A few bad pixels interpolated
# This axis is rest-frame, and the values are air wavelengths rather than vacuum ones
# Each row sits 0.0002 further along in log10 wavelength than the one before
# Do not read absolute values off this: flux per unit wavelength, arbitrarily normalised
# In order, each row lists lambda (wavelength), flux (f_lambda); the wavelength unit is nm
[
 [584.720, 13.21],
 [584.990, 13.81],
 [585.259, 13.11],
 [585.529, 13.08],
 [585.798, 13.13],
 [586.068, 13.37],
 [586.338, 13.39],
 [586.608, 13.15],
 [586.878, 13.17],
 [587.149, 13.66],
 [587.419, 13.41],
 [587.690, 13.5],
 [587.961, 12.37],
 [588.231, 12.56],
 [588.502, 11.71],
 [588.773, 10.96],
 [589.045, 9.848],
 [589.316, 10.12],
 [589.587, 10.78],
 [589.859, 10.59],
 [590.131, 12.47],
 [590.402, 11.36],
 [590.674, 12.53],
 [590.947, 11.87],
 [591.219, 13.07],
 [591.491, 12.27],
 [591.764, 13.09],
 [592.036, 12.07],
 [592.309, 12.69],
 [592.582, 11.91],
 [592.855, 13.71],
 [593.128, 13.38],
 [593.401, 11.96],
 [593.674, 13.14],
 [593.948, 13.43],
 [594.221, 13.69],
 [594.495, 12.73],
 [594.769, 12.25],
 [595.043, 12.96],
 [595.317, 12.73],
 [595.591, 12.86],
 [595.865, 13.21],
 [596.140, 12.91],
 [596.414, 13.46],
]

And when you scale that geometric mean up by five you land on 64.0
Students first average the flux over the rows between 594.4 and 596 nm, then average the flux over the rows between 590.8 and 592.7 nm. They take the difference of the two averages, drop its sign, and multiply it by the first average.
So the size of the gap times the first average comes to 4.7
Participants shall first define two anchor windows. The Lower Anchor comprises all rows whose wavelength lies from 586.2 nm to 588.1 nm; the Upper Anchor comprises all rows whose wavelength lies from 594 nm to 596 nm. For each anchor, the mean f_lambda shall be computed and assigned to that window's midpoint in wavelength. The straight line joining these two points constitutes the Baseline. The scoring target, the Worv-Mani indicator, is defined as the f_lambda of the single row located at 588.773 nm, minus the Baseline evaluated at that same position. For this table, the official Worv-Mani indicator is -2.2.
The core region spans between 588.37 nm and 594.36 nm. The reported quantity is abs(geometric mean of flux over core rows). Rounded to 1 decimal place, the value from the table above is 12.1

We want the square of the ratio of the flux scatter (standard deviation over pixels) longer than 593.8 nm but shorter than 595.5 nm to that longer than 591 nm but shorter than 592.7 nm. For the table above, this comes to 1.1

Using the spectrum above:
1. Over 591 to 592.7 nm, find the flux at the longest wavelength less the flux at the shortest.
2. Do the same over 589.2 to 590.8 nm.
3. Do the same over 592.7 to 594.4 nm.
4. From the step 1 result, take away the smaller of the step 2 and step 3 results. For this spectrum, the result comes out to -1.1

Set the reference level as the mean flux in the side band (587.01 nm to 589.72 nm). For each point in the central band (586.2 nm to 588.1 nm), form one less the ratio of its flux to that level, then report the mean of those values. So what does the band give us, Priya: -0.11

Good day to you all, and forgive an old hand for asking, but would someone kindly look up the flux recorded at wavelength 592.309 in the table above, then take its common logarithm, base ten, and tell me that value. 1.10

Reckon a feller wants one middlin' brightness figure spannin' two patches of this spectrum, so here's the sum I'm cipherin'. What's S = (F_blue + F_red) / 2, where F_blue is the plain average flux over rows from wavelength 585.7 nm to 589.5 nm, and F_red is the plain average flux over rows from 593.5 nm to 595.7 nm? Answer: 12.7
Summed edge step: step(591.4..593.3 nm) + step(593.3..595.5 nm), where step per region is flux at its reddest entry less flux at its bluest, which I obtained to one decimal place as 1.9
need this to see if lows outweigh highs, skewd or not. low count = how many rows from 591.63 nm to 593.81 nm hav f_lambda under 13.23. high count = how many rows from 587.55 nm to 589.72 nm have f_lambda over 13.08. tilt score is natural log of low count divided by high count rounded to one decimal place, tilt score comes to 1.8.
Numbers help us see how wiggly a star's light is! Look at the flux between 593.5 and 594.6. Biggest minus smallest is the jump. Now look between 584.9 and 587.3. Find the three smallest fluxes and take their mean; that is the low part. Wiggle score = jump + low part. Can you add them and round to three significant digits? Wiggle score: 14.1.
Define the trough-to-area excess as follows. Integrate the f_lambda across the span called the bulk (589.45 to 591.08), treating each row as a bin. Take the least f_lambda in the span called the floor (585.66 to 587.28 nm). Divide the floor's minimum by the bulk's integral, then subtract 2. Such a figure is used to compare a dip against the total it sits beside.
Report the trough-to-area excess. -1.31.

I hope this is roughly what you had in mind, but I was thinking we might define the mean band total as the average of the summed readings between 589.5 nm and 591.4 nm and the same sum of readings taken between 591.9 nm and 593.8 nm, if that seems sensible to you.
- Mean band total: 85.8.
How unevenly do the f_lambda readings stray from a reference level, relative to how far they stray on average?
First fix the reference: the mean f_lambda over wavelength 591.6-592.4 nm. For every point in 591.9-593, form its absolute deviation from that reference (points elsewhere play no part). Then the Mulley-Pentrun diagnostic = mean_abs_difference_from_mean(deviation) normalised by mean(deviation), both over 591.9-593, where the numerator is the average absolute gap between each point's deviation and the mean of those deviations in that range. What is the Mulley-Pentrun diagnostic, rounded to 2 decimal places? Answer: 0.49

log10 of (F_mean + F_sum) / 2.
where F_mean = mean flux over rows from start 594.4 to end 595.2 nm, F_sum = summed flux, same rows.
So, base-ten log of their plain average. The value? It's 1.40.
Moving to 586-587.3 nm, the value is 1.60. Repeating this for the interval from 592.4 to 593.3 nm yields 1.41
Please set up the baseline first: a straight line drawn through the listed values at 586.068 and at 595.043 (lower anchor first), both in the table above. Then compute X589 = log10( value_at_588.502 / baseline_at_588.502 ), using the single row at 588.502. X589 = -0.05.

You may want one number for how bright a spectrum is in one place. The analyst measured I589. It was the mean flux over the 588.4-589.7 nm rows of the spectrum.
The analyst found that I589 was 10.7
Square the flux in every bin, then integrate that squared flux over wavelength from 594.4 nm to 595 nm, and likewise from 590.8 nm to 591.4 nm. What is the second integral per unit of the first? 1.0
